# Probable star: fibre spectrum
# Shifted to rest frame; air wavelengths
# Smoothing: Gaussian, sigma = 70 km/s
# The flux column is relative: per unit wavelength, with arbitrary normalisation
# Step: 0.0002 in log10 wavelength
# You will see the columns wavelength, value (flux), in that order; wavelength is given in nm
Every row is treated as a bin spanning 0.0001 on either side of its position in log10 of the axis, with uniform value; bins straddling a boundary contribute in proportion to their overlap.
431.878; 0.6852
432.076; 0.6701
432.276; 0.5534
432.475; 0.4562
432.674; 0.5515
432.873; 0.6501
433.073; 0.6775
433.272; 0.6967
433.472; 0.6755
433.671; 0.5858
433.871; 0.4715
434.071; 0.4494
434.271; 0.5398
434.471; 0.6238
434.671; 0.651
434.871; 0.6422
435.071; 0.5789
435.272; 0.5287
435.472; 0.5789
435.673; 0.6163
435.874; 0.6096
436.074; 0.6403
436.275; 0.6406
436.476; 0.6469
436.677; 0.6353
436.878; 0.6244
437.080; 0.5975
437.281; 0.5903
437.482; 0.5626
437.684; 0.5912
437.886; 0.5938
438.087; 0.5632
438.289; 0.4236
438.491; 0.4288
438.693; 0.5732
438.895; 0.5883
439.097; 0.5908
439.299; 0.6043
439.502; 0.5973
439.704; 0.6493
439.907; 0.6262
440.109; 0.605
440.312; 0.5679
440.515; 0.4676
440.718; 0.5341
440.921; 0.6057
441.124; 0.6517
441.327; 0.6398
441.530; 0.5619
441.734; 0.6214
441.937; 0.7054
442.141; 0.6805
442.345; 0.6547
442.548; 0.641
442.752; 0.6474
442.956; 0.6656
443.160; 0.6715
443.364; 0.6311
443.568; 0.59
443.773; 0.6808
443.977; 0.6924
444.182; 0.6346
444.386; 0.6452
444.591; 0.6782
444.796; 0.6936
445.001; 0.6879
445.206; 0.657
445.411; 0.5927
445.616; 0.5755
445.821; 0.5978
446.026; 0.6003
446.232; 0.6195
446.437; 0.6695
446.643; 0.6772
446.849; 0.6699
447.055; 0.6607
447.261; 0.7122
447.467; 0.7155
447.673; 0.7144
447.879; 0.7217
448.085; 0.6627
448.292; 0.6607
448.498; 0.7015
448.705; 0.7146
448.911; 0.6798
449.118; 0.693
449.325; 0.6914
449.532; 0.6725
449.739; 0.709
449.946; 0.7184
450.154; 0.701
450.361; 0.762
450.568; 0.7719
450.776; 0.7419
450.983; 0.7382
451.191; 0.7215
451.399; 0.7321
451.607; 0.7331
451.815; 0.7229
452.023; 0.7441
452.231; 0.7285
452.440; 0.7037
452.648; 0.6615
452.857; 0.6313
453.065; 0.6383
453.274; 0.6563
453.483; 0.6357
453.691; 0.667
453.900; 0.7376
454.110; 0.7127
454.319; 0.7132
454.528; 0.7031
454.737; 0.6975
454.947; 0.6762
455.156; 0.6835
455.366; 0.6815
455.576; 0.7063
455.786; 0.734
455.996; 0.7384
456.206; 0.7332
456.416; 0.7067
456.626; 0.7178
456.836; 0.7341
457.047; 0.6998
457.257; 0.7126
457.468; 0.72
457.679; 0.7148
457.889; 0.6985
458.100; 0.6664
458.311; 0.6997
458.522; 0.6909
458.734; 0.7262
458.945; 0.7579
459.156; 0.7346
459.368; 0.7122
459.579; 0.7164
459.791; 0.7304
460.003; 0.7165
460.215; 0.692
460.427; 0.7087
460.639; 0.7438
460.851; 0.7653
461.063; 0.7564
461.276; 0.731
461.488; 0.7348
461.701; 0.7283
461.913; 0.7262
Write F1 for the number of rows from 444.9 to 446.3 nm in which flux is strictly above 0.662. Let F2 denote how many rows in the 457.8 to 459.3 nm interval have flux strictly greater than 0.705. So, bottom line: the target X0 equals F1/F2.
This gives 0.33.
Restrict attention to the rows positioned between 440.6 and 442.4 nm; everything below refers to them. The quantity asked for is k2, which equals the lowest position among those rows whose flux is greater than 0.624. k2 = 441.124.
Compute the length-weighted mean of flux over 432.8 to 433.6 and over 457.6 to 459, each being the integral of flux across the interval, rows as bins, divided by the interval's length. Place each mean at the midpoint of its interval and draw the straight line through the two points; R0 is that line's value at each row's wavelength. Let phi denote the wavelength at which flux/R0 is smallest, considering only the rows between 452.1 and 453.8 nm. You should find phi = 452.857 nm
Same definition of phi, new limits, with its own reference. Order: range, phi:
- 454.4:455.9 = 454.947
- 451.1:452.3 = 451.191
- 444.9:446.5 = 445.616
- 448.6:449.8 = 449.532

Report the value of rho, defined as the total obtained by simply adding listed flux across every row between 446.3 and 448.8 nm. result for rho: 8.3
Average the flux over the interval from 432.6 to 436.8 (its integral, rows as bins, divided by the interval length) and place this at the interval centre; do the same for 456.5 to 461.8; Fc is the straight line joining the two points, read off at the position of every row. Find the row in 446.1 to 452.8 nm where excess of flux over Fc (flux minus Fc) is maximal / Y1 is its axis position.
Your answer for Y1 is 450.568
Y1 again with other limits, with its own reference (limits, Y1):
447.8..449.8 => 447.879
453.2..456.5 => 453.900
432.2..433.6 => 433.272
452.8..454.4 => 453.900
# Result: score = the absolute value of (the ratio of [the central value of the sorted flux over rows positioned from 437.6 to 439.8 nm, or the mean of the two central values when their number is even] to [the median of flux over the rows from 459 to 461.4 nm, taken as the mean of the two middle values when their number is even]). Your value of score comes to 0.81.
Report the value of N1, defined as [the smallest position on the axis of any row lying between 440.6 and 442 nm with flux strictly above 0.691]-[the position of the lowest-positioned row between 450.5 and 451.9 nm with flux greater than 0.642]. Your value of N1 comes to -8.63 nm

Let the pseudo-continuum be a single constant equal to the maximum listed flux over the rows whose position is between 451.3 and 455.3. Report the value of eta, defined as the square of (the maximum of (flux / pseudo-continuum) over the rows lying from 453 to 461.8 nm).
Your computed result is 1.06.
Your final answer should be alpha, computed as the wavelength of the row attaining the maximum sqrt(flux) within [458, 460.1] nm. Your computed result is 458.945 nm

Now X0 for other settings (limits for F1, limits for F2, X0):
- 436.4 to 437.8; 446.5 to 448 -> 0.00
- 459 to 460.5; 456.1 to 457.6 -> 1.17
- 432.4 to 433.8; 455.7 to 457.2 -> 0.50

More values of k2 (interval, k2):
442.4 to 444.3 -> 442.548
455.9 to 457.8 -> 455.996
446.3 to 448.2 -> 446.437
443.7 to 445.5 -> 443.773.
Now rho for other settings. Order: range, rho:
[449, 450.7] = 5.7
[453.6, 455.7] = 7.0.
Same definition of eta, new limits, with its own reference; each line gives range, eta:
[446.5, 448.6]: 0.94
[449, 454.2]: 1.08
